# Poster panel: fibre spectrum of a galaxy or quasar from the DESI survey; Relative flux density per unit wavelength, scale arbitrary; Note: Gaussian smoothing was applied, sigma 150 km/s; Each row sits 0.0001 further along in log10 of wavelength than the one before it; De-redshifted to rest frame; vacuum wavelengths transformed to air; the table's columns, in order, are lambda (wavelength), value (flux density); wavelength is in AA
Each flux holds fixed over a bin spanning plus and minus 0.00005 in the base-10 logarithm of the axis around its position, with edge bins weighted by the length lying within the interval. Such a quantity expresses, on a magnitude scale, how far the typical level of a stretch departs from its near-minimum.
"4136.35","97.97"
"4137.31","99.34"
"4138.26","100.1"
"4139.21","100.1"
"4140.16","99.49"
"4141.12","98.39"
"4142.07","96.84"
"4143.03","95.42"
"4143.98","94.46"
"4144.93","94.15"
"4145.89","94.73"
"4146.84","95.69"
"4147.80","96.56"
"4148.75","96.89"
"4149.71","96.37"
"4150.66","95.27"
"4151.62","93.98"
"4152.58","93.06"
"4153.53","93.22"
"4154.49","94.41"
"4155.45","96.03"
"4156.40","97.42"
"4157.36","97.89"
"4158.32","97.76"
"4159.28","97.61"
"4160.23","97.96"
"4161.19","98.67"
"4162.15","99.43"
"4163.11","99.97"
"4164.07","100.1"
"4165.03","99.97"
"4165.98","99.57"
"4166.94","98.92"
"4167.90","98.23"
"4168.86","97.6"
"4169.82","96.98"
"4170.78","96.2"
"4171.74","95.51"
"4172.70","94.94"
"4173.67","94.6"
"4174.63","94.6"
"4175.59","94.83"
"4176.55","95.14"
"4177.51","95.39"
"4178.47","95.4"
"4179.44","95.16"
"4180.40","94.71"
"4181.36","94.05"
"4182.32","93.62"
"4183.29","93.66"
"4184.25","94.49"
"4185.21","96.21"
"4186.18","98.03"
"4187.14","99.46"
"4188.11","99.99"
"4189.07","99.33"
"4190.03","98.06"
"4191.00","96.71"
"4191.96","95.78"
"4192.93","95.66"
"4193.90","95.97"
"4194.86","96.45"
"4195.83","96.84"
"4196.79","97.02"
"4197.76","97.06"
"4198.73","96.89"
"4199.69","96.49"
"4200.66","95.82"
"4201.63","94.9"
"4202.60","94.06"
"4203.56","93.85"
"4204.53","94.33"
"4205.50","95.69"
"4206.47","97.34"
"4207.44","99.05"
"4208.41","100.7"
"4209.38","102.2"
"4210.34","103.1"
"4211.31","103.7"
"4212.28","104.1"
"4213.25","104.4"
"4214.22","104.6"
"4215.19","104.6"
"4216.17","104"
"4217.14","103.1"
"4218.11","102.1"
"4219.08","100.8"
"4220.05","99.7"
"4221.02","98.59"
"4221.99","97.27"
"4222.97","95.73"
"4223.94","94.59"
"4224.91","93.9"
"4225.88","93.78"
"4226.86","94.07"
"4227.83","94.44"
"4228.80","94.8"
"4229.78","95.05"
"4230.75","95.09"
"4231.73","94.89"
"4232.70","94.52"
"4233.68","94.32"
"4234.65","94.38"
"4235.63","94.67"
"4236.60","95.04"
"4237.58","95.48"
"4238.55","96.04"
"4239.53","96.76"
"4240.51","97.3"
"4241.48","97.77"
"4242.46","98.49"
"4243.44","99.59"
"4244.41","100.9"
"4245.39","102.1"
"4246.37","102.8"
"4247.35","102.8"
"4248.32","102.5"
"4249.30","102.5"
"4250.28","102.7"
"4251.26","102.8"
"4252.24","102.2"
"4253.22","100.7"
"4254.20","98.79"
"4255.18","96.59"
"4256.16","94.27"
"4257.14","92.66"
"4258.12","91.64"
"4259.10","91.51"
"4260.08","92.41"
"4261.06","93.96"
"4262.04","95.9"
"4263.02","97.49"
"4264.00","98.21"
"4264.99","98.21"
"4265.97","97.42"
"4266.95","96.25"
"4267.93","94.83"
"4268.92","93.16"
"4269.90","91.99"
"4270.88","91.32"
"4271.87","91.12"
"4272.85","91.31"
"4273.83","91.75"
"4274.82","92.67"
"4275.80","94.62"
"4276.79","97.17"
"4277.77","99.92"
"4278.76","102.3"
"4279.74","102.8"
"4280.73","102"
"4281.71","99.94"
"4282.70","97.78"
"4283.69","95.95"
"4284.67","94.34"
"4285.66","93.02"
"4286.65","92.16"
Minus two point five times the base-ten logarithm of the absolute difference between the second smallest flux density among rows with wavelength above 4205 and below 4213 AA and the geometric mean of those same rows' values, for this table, -1.3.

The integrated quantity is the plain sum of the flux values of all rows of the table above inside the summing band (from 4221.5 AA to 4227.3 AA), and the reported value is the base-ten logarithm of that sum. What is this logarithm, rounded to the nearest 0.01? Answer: 2.76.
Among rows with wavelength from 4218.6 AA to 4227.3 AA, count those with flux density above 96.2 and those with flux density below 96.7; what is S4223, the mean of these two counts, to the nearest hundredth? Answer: 4.50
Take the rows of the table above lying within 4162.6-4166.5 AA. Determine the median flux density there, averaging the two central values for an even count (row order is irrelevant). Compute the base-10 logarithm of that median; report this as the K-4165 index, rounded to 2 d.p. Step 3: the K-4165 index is 2.00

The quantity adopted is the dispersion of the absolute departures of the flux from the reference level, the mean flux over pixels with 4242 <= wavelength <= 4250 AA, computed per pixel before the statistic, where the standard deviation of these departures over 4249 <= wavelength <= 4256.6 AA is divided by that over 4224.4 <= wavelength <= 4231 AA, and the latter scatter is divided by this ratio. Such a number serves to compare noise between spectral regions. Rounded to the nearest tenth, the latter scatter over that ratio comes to 0.1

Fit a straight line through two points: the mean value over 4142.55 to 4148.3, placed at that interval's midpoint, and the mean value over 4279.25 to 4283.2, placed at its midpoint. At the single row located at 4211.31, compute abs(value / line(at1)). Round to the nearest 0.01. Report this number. 1.06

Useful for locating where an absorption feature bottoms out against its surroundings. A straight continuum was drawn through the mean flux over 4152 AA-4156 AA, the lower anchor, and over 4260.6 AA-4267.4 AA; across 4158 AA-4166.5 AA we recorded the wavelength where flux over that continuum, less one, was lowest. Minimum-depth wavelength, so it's 4159.28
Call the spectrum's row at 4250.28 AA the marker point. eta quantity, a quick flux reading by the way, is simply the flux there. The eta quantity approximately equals 102.7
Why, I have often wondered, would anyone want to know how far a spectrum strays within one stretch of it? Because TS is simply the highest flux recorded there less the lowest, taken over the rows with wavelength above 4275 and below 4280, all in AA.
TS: 8.2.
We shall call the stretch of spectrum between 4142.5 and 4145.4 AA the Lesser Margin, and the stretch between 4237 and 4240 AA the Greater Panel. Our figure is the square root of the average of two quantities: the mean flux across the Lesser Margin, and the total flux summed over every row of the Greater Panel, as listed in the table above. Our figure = 13.8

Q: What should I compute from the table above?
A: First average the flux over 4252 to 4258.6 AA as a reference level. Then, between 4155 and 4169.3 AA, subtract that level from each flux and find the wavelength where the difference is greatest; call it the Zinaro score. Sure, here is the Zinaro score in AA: 4164.07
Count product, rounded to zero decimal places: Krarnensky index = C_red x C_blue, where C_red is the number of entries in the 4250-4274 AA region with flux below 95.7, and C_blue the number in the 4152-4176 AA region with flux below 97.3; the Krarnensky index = 143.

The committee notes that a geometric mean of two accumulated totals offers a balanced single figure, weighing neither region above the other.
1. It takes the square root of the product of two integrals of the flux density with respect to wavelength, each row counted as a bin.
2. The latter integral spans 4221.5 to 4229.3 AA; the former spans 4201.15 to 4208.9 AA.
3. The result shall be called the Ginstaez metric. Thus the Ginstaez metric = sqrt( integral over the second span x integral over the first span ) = 742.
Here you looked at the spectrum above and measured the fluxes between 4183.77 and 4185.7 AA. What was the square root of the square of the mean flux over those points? 95.3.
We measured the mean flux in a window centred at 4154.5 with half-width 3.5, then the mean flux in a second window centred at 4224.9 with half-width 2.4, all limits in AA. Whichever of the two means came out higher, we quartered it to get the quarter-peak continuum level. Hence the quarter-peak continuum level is 23.8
